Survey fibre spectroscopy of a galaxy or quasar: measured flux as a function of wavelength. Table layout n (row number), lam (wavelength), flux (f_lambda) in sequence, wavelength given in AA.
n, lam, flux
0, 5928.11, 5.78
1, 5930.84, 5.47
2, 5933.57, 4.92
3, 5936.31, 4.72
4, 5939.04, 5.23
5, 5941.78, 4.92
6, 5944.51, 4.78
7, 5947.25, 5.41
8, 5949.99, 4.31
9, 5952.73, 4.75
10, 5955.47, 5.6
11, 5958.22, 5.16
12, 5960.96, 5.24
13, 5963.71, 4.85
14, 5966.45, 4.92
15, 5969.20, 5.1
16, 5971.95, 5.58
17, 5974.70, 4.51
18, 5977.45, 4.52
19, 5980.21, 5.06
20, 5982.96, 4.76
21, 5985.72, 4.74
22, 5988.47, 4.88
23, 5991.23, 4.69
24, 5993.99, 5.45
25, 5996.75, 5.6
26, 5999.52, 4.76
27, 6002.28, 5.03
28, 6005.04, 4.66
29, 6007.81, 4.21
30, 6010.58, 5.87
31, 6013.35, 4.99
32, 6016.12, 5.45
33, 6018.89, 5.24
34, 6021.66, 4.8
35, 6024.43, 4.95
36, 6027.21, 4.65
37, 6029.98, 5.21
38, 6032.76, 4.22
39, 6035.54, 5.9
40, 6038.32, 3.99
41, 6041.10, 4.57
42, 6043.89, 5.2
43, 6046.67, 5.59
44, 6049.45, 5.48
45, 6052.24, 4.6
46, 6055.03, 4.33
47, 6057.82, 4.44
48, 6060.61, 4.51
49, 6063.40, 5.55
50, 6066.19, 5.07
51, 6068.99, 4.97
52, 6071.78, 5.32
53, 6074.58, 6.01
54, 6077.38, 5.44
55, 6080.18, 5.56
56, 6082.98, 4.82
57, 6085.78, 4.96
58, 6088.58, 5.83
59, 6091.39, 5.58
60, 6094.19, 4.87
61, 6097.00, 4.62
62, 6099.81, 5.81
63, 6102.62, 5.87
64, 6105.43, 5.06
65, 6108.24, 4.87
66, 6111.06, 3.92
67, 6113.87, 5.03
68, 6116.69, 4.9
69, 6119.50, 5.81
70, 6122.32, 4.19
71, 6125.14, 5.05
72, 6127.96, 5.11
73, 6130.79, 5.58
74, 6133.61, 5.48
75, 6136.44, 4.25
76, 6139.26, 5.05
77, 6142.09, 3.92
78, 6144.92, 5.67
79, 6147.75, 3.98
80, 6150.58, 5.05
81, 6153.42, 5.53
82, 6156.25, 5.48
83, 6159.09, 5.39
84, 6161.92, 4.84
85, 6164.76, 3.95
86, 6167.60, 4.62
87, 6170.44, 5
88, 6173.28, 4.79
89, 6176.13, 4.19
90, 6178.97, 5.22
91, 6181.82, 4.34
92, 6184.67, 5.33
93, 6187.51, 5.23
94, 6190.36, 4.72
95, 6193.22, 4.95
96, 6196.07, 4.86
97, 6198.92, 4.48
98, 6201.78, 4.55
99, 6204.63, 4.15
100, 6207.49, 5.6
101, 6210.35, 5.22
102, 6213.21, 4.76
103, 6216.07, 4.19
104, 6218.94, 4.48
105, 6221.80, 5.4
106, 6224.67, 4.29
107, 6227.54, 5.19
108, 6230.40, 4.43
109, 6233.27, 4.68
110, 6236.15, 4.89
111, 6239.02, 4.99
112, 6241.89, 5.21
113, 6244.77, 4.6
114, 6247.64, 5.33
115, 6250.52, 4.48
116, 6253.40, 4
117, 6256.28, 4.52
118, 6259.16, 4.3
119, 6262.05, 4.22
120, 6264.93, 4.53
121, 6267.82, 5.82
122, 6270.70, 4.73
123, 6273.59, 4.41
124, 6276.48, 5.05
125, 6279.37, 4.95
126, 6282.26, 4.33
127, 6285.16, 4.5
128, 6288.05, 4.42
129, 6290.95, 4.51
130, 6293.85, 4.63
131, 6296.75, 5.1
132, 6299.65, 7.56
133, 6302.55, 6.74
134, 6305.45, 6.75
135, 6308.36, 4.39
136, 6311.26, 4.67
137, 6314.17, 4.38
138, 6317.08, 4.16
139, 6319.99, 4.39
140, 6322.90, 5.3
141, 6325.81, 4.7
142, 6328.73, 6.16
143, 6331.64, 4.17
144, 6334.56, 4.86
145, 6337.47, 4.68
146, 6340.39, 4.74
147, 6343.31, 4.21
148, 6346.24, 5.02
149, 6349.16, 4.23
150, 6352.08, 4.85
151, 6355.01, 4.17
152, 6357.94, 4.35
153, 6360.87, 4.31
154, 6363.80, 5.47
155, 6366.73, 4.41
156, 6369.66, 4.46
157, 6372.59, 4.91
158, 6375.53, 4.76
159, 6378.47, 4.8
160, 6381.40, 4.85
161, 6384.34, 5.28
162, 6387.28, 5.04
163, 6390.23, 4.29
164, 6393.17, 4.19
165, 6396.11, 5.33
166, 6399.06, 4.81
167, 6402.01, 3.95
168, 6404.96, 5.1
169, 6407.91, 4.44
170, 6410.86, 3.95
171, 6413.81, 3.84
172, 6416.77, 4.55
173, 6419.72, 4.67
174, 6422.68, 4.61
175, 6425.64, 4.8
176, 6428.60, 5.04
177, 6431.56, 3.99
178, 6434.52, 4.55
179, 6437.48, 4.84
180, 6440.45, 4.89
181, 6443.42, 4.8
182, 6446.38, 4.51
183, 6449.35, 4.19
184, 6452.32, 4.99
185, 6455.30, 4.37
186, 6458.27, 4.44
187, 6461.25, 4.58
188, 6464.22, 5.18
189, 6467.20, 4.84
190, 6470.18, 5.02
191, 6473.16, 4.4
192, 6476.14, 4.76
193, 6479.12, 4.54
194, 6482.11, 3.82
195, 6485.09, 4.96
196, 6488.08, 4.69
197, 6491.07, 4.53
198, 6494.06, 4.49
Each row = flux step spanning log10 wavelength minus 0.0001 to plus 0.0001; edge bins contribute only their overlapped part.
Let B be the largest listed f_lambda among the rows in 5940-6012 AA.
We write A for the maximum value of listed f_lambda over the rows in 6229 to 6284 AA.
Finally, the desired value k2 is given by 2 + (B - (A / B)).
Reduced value 6.9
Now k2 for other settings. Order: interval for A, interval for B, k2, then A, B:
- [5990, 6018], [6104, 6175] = 6.8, 5.87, 5.81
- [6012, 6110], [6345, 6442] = 6.4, 6.01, 5.47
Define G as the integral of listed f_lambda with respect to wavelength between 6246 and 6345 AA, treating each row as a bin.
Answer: 482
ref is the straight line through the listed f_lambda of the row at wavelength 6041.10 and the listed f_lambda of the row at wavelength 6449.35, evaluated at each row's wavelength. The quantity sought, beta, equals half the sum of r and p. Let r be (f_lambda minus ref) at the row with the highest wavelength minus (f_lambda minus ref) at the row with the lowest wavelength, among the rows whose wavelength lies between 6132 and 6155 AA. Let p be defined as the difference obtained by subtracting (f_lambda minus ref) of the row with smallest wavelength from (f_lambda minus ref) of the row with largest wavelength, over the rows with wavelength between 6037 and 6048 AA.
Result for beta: 0.8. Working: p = 1.6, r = 0.1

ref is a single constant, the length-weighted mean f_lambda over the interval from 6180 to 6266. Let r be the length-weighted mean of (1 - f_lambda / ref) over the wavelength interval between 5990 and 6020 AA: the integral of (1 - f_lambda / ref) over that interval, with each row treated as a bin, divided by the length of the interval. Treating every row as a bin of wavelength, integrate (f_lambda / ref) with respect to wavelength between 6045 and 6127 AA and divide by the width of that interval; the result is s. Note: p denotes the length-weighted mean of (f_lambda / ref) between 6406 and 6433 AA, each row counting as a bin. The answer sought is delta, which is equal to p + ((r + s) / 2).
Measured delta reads 1.44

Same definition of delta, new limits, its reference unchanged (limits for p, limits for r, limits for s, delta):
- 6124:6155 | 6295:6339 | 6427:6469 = 1.49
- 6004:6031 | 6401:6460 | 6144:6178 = 1.59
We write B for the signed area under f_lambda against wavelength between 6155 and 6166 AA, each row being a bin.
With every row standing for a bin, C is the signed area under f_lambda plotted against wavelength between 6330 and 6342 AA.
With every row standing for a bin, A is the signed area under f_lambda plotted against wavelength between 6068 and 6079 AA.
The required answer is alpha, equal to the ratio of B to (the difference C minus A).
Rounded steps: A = 60.0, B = 54.1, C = 56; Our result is -12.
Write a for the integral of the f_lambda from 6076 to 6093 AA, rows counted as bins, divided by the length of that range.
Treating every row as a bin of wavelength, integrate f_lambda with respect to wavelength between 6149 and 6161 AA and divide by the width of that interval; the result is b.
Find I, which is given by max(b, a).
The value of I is 5.36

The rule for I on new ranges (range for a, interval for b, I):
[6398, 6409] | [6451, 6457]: 4.66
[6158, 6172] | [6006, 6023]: 5.08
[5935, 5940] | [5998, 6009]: 4.96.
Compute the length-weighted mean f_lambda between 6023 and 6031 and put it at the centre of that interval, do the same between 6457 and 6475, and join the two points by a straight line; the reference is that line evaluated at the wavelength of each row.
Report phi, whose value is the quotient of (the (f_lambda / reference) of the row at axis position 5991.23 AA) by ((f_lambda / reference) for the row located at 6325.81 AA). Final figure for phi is 0.97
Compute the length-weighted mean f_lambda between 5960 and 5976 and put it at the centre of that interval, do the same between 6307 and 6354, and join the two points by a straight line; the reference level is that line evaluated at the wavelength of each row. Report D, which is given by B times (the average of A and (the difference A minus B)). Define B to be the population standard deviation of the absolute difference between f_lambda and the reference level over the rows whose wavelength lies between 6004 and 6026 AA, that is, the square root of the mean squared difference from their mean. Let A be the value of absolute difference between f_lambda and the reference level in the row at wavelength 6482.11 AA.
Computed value 0.17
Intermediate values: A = 0.7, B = 0.305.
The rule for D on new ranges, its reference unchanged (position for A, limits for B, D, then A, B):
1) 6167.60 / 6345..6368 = 0.02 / 0.2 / 0.185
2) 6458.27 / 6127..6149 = 0.00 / 0.1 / 0.262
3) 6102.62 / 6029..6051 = 0.22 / 1.0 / 0.269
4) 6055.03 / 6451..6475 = 0.10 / 0.6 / 0.195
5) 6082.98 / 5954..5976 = 0.00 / 0.1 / 0.199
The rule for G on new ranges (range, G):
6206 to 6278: 344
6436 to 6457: 98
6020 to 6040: 96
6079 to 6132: 272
